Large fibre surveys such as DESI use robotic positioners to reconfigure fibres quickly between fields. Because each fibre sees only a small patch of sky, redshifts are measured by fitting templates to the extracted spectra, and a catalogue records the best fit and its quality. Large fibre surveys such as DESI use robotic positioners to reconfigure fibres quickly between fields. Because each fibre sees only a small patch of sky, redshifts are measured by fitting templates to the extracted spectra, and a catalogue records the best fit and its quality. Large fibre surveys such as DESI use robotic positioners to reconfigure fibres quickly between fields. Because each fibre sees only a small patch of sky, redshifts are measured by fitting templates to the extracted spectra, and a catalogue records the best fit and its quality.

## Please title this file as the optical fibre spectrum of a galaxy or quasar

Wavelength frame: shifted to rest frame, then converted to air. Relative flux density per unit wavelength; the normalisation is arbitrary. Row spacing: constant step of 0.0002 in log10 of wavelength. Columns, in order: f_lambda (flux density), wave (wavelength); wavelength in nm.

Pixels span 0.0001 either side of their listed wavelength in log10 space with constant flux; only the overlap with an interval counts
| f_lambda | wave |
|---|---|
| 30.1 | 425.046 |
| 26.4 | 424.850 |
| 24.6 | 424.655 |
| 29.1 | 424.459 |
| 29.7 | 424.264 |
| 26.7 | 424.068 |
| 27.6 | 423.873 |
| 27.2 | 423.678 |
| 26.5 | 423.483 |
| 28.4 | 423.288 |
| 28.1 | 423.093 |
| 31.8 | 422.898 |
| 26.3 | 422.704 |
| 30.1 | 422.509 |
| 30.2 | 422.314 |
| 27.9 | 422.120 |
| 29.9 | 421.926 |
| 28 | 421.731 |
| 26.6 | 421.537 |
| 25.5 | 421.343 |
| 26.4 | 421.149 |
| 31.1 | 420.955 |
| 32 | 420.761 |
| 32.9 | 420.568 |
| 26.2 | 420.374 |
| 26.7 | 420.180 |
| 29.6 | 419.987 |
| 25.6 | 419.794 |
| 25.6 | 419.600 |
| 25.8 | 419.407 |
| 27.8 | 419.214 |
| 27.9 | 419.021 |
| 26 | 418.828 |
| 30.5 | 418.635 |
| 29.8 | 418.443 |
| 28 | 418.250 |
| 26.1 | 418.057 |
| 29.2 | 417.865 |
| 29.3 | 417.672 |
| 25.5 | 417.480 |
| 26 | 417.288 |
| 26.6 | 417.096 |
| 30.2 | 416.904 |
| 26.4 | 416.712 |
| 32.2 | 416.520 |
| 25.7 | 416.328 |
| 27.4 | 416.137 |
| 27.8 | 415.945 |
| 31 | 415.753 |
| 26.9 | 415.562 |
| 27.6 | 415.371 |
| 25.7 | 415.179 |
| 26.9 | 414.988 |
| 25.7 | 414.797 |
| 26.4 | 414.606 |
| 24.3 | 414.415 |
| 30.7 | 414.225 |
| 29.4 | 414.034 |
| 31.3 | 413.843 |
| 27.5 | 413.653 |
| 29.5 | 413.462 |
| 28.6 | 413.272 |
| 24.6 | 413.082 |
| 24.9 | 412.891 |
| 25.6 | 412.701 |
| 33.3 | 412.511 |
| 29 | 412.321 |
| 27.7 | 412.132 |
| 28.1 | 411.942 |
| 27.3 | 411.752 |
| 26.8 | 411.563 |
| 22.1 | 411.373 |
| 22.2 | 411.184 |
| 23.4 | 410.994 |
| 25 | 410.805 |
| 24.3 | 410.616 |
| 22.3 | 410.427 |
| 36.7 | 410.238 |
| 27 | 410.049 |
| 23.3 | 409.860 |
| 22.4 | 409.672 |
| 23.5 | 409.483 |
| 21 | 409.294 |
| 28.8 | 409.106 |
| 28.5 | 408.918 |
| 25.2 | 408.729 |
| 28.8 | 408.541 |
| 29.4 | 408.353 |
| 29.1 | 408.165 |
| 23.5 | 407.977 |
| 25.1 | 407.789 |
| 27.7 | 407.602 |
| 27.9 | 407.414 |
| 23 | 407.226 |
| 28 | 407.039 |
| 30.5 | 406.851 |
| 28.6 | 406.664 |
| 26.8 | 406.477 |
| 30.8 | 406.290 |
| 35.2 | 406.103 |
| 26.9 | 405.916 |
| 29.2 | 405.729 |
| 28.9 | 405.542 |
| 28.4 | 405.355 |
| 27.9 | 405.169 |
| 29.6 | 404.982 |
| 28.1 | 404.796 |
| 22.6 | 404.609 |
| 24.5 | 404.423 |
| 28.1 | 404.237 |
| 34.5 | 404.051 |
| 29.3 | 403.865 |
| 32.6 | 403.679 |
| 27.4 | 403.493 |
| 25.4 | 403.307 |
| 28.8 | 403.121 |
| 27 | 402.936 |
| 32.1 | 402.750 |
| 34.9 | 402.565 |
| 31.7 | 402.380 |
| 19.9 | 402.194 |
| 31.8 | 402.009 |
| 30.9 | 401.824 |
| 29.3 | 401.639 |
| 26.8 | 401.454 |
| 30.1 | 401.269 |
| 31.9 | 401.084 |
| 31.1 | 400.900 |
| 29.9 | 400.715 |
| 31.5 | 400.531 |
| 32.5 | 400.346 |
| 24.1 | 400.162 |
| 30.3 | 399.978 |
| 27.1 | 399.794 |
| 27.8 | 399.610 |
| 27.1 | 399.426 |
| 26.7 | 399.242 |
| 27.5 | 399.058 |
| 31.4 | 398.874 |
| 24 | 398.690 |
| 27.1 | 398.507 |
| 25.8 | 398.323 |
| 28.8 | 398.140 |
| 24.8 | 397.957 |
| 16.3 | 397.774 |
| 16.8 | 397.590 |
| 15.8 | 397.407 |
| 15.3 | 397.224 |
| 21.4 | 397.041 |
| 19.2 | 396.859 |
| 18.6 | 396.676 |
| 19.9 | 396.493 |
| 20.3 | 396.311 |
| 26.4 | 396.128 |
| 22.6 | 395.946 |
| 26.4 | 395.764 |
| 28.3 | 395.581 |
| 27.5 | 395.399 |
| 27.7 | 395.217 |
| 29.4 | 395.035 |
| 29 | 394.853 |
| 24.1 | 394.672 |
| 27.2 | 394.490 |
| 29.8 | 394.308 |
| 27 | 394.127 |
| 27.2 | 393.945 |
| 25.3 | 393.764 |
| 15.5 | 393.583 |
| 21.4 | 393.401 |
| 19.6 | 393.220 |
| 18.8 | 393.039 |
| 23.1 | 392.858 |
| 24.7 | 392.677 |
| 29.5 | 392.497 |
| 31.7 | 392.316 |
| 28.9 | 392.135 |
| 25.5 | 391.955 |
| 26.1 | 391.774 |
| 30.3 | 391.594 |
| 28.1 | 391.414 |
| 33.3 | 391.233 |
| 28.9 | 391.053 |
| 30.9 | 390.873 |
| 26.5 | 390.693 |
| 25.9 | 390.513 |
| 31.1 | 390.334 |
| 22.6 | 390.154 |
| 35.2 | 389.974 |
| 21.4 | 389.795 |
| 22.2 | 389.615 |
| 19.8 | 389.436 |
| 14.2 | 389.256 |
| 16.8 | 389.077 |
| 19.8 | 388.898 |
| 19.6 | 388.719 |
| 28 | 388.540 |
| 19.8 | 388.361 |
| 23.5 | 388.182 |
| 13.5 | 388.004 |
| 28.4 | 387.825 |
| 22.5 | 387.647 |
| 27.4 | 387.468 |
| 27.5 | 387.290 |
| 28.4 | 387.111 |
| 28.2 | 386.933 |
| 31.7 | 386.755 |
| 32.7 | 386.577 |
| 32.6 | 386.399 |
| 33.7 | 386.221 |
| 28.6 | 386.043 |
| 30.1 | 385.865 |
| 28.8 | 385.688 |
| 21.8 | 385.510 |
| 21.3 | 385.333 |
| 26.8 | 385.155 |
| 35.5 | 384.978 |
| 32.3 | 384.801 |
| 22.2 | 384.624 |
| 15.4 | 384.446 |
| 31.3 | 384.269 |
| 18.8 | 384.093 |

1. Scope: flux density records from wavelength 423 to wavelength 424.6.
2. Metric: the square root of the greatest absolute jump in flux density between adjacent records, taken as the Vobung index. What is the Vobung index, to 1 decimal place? 1.7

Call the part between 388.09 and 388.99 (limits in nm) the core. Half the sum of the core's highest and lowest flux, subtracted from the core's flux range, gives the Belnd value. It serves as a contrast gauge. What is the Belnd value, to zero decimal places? -15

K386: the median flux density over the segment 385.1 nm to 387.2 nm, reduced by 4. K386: 24.7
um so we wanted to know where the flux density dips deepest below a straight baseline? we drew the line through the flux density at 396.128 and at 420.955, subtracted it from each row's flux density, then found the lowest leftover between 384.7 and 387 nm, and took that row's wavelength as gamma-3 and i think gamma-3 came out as 385.333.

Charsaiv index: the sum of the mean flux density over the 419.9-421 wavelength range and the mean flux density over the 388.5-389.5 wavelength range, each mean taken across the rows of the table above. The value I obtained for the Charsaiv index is 49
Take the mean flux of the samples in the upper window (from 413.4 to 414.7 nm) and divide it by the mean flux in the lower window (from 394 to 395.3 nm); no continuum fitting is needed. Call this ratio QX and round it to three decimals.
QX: 1.025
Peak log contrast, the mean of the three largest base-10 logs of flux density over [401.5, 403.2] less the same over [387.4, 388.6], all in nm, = 0.071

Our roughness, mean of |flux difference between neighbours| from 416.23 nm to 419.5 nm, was 2.5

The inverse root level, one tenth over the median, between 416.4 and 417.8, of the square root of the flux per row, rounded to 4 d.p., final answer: 0.0194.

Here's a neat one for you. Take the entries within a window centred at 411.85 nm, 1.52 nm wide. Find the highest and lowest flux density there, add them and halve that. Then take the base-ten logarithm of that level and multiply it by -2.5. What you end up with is -3.61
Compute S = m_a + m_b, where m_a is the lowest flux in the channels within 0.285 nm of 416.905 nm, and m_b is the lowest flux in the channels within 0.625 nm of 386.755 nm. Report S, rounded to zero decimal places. 54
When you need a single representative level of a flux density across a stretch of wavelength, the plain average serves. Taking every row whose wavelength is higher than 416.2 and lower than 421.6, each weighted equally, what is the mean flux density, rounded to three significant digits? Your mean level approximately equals 27.9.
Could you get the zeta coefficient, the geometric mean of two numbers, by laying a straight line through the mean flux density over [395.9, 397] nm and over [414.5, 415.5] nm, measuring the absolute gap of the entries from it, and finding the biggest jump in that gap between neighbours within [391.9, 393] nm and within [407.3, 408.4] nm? 4.2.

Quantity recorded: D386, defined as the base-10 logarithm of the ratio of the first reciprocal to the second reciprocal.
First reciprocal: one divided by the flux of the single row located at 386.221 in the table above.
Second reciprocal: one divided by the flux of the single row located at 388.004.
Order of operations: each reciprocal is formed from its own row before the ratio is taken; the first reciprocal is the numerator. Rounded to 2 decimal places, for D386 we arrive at -0.40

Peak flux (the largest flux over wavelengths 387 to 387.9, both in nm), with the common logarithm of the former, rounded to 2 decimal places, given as 1.45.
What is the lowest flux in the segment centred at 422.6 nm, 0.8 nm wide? 26.3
